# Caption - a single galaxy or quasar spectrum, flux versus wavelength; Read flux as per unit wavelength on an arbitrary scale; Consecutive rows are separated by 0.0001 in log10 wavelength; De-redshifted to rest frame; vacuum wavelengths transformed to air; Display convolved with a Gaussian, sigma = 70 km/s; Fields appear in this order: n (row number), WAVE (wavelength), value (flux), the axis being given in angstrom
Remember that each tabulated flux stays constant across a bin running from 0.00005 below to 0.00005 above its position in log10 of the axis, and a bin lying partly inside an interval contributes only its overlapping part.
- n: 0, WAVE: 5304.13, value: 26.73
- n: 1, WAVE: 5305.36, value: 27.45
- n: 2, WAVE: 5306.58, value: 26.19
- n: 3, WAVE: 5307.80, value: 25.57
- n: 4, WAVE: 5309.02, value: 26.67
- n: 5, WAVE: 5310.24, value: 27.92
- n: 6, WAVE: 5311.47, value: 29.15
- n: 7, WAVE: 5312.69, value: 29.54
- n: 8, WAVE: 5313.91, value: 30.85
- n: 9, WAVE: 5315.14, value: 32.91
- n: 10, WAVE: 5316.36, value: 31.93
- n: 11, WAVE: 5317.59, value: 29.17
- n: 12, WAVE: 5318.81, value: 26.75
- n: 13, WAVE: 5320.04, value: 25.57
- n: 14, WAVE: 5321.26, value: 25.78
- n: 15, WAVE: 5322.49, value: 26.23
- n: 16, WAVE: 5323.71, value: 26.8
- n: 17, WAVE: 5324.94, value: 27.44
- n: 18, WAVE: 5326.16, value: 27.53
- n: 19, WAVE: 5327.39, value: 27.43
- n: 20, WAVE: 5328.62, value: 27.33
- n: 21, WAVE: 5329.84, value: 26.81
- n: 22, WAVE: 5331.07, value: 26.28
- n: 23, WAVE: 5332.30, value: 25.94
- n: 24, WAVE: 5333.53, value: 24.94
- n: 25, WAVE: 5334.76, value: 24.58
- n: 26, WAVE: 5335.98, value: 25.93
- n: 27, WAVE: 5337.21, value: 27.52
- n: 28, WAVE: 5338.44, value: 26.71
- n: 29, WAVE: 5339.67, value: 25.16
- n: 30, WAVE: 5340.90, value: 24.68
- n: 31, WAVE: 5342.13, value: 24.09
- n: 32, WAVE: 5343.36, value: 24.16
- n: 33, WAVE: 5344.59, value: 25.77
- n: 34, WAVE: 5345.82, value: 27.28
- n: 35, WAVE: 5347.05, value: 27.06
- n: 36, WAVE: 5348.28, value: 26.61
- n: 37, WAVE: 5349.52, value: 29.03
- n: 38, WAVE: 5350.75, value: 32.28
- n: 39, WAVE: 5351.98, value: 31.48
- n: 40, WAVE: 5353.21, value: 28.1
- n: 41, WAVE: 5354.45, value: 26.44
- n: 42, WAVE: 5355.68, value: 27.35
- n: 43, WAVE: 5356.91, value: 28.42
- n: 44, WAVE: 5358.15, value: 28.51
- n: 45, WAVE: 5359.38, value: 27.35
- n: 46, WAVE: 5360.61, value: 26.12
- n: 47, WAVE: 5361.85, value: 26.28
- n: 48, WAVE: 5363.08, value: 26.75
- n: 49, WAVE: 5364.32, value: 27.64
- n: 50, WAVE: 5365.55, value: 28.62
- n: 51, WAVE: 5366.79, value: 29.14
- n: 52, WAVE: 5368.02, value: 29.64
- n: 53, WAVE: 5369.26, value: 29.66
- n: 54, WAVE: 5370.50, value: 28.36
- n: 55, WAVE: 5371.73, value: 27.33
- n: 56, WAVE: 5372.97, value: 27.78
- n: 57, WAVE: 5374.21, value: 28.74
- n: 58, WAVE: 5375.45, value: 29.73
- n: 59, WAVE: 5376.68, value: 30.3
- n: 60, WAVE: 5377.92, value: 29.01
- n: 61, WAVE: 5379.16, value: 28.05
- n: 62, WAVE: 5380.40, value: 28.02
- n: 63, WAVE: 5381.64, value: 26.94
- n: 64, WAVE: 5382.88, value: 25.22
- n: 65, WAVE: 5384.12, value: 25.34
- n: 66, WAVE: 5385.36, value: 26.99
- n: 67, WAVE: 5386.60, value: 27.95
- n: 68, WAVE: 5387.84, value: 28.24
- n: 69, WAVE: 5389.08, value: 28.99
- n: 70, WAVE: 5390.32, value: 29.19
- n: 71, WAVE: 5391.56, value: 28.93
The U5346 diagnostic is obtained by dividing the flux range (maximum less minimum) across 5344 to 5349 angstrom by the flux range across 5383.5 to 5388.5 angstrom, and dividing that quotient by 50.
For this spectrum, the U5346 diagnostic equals 0.010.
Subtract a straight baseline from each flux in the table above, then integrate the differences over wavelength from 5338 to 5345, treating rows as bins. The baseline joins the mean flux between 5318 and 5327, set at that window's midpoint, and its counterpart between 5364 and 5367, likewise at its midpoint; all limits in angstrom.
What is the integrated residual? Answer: -17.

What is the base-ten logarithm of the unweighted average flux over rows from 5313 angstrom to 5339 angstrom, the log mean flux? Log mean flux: 1.44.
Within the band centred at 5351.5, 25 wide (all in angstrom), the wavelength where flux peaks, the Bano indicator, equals 5350.75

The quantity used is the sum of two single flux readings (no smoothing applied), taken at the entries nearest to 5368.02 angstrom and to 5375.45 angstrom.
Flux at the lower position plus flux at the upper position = 59.4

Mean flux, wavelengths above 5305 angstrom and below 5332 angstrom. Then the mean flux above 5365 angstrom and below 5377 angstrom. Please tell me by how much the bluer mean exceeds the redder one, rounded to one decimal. -1.1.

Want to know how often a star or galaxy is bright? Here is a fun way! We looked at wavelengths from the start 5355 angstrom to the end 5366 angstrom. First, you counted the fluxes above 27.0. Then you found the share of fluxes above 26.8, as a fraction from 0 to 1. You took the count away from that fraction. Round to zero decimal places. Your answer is -5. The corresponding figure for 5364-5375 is -8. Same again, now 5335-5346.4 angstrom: -2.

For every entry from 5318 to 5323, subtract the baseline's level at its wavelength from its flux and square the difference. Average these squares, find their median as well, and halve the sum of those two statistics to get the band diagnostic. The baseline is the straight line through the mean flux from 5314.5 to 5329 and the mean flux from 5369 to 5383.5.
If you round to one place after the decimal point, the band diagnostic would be 3.6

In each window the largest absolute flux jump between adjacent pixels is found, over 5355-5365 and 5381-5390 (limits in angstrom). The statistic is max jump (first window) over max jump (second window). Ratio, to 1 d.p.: 0.7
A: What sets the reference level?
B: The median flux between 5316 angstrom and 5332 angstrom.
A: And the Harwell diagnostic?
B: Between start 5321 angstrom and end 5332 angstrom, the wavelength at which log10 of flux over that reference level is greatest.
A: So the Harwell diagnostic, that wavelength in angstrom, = 5326.16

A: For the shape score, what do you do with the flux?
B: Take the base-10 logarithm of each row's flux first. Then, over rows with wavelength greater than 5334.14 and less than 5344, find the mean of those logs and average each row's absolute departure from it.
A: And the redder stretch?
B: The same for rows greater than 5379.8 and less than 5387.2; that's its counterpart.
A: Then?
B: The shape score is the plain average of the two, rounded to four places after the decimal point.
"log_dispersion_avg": 0.0167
